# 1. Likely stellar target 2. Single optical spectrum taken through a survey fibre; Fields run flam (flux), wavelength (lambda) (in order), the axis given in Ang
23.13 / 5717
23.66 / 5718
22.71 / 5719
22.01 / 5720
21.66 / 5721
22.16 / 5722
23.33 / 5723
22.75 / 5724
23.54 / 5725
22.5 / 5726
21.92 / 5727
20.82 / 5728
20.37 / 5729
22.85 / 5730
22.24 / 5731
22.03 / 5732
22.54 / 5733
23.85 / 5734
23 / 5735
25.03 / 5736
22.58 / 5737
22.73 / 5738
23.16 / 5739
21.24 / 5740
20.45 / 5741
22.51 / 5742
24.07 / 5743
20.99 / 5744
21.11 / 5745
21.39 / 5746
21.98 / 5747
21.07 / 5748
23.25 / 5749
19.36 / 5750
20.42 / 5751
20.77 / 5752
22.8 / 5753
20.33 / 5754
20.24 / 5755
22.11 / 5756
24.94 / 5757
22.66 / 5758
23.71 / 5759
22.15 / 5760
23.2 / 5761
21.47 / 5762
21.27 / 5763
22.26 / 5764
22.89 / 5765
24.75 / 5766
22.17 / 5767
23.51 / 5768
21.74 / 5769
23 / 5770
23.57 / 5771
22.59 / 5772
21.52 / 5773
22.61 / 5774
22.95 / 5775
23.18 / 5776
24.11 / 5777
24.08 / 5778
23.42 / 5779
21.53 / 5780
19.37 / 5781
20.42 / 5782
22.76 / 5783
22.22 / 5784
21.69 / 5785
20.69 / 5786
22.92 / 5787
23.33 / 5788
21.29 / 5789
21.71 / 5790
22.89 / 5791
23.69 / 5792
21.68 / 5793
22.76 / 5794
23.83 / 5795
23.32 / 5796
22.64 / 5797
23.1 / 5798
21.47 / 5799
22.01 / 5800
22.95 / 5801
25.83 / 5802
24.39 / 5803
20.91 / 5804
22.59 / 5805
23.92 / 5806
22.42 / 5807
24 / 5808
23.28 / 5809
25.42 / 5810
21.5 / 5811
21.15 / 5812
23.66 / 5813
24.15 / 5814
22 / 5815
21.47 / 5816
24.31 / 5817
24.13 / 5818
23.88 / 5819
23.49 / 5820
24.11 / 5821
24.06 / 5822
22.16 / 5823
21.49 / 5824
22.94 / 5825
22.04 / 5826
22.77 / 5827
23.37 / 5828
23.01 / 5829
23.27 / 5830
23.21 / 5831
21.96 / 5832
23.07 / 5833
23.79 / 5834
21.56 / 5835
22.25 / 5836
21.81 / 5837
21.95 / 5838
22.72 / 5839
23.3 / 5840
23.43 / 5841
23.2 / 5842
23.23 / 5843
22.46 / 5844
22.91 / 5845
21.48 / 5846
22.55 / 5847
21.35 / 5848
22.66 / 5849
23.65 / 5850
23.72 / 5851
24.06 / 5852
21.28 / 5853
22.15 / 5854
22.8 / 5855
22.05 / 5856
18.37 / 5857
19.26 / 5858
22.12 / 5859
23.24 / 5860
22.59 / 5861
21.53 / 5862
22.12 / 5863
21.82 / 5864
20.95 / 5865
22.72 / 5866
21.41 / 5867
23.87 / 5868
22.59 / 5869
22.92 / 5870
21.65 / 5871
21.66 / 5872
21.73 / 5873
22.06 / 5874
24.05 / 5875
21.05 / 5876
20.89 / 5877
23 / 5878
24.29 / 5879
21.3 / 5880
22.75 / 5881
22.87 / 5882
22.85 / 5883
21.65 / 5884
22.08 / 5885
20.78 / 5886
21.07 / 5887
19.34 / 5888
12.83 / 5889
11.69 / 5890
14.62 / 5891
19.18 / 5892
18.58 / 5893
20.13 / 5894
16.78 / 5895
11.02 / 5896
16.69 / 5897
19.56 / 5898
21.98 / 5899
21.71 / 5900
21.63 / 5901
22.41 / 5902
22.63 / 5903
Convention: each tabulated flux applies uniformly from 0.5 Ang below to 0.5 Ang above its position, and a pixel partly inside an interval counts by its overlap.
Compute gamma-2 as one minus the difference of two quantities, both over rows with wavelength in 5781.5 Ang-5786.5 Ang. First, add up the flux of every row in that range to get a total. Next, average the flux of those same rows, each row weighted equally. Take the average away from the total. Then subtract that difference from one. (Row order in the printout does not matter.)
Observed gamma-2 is -85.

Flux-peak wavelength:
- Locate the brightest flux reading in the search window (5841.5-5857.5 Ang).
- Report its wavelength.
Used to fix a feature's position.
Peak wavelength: 5852 Ang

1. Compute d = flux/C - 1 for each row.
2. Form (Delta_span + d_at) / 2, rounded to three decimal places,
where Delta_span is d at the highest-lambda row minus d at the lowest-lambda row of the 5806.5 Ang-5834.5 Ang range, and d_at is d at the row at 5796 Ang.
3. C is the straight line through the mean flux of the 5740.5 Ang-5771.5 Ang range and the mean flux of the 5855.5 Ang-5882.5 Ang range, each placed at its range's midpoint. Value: 0.059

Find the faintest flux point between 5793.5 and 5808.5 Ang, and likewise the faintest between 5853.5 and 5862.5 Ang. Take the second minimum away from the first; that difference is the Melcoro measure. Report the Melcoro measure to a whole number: 3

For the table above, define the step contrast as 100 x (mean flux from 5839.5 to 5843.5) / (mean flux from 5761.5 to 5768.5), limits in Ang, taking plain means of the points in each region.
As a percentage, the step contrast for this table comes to 103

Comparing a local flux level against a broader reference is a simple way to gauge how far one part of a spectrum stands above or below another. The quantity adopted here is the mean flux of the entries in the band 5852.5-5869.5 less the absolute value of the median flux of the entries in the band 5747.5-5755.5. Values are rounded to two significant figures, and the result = 1.2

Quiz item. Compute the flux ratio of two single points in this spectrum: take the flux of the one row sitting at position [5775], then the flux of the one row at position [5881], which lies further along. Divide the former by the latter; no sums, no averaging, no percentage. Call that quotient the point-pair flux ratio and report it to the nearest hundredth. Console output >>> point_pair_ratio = 1.01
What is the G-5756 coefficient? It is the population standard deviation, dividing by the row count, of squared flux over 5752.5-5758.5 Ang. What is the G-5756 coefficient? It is 72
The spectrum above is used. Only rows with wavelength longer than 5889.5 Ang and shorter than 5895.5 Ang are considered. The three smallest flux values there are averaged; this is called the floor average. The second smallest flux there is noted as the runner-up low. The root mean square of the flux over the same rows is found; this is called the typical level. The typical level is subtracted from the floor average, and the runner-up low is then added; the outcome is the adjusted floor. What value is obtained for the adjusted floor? 11.9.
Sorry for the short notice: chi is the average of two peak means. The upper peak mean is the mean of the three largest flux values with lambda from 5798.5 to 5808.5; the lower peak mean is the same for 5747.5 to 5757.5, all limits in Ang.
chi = 24.2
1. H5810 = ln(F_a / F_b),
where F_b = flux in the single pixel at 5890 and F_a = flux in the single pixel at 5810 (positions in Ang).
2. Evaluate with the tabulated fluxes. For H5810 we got 0.78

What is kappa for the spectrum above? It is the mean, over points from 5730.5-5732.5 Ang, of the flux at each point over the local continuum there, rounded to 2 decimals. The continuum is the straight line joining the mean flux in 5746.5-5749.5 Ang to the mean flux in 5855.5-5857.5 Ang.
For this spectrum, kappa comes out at 0.99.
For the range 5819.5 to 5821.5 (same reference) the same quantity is 1.14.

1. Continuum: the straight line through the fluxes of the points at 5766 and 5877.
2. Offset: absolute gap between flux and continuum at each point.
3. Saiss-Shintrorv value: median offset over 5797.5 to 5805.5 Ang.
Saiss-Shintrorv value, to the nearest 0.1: 1.2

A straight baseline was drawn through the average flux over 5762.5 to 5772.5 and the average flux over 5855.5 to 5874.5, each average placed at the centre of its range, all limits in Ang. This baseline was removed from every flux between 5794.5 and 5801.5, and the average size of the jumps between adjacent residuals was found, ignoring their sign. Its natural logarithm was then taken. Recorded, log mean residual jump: -0.23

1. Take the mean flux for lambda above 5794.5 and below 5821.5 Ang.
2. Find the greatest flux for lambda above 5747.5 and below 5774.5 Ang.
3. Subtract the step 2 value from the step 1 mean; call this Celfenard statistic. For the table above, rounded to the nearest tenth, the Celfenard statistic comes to -1.8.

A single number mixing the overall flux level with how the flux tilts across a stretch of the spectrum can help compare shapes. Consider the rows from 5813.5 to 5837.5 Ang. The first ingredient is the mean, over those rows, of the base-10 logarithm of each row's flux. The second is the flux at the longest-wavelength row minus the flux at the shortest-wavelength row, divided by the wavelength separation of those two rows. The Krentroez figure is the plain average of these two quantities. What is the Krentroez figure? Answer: 0.63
